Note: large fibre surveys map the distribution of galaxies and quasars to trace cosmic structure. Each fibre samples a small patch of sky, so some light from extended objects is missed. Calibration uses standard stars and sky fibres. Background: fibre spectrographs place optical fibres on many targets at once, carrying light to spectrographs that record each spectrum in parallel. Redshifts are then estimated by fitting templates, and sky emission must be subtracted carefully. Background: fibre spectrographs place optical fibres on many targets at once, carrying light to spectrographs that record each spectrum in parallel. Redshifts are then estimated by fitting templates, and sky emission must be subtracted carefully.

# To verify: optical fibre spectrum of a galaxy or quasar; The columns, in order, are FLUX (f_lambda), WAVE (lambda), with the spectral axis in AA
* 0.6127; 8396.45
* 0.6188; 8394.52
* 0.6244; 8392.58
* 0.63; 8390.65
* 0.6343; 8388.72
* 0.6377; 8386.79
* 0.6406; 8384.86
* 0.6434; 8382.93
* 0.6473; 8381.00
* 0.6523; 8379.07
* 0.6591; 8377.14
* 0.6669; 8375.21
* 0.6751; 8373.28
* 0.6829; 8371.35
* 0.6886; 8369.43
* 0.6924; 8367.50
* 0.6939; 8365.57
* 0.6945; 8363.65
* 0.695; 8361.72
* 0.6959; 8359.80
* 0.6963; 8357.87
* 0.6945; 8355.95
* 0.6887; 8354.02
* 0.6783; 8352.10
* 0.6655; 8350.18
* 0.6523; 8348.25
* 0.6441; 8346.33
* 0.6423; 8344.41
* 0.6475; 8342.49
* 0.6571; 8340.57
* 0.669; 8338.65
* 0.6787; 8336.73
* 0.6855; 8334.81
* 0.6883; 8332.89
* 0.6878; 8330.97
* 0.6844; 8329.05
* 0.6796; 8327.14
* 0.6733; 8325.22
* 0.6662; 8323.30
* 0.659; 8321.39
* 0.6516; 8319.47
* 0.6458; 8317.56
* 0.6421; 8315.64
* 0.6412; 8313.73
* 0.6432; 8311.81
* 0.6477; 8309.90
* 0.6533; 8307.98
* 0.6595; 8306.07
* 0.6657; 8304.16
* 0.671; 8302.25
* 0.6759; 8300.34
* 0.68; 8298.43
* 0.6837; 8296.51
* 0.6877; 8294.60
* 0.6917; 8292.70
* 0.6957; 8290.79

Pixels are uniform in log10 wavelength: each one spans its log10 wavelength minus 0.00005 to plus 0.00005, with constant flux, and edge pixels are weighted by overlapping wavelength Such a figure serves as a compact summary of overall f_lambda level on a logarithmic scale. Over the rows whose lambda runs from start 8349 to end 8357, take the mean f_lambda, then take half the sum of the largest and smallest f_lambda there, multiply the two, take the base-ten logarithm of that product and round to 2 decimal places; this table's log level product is -0.33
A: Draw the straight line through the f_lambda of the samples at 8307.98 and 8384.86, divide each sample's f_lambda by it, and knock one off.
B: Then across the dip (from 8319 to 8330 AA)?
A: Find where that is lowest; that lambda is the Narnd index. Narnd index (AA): 8319.47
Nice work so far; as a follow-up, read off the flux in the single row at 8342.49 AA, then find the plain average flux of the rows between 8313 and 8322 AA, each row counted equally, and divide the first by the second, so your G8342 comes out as 1.00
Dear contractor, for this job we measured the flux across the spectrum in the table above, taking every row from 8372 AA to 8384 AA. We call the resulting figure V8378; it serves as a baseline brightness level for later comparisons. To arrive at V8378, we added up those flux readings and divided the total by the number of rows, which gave 0.66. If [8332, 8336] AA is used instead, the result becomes 0.69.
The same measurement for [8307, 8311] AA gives 0.65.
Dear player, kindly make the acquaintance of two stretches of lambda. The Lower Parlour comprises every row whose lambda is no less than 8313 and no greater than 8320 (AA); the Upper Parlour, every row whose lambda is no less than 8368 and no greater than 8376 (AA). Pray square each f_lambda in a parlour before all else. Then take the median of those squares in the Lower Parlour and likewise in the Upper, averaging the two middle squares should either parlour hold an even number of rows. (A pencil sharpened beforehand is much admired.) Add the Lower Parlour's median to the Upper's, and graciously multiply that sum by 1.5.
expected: 1.31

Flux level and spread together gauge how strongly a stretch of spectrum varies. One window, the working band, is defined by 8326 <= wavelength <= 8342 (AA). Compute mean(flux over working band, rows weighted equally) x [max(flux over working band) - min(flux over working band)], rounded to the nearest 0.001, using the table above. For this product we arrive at 0.021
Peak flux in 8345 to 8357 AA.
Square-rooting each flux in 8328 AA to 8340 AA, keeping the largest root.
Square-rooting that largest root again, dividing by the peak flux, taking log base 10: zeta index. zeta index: 0.118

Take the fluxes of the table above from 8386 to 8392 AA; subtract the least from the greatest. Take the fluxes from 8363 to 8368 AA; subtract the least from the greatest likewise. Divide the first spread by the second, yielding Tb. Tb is 3.67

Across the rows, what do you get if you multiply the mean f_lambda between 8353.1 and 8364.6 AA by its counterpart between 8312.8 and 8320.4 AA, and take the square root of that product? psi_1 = 0.669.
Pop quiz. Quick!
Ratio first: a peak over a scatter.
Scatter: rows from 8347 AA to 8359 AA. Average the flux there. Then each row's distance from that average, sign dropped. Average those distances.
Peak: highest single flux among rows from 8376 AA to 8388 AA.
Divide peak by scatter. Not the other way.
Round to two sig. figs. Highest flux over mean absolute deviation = 47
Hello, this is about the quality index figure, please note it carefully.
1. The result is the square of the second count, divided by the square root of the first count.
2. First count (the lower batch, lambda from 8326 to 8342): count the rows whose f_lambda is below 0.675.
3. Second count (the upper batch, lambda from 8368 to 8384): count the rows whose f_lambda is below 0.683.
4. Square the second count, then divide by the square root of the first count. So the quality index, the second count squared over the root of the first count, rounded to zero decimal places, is 35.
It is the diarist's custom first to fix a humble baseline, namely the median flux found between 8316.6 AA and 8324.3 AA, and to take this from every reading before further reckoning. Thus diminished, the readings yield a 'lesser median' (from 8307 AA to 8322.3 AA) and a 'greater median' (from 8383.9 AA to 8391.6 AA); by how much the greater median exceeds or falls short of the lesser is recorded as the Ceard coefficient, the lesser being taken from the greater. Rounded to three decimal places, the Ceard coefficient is -0.011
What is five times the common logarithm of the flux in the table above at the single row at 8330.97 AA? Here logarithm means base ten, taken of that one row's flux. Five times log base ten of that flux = -0.813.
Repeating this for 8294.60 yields -0.813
